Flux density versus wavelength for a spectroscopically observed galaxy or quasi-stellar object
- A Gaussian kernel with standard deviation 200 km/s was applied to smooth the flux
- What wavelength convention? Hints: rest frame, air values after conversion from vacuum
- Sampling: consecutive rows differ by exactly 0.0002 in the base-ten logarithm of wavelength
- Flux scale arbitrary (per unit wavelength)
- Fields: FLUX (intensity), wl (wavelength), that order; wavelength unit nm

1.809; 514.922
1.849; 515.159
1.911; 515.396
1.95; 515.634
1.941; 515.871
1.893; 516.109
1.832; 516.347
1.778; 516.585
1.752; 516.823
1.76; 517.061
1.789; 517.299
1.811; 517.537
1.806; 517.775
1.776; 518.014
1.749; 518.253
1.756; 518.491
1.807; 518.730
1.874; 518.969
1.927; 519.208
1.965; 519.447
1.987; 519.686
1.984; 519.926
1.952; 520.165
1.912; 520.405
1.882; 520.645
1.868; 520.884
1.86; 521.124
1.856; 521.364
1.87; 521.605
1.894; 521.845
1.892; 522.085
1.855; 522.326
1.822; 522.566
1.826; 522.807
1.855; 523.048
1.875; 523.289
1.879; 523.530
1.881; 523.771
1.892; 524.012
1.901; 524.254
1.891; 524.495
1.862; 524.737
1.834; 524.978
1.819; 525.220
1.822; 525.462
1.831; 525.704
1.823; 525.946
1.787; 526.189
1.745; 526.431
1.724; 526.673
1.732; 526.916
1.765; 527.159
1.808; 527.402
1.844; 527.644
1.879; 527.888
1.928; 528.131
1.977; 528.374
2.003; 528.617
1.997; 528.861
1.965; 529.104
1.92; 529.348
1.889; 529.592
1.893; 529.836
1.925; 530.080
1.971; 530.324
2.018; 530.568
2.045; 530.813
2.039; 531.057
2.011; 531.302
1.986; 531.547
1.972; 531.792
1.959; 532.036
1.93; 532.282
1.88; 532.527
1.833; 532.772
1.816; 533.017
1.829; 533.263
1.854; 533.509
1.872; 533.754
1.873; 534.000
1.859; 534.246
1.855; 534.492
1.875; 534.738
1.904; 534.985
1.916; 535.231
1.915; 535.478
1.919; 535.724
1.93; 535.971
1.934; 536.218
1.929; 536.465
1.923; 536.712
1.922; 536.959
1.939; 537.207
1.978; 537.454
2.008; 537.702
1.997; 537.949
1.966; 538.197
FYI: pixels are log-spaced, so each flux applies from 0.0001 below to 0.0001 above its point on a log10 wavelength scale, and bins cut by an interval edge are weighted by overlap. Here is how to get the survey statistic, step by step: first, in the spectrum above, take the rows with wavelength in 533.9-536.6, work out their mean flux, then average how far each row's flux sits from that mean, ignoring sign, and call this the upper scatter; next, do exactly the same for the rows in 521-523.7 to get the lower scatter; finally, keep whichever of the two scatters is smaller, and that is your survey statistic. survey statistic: 0.018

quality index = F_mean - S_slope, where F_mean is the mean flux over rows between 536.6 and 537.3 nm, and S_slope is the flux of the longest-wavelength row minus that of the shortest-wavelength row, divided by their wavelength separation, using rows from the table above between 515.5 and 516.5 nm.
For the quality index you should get 2.09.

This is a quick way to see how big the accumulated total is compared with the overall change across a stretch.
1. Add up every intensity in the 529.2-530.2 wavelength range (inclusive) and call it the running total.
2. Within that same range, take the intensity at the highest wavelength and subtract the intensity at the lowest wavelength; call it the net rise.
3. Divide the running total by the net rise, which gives 1525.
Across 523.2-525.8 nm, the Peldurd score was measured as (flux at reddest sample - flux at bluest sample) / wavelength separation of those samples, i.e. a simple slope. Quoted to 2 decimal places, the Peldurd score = -0.02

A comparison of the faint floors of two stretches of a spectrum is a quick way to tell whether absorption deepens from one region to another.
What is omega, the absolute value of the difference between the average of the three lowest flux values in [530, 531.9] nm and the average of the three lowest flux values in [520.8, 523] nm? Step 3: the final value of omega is 0.12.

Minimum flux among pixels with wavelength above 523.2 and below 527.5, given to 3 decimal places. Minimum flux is 1.724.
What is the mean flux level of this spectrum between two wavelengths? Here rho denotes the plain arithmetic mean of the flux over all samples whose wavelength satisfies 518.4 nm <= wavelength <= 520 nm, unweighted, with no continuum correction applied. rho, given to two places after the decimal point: 1.90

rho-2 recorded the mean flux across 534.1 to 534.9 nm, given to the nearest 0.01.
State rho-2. 1.86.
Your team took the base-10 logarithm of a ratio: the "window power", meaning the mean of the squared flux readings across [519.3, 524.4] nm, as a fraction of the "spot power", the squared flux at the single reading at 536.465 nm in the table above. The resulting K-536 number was -0.02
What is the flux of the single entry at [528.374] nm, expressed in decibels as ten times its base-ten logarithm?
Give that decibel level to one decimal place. 3.0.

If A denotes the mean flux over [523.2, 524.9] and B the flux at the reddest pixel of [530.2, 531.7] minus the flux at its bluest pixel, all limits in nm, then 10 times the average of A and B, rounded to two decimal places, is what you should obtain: 9.49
